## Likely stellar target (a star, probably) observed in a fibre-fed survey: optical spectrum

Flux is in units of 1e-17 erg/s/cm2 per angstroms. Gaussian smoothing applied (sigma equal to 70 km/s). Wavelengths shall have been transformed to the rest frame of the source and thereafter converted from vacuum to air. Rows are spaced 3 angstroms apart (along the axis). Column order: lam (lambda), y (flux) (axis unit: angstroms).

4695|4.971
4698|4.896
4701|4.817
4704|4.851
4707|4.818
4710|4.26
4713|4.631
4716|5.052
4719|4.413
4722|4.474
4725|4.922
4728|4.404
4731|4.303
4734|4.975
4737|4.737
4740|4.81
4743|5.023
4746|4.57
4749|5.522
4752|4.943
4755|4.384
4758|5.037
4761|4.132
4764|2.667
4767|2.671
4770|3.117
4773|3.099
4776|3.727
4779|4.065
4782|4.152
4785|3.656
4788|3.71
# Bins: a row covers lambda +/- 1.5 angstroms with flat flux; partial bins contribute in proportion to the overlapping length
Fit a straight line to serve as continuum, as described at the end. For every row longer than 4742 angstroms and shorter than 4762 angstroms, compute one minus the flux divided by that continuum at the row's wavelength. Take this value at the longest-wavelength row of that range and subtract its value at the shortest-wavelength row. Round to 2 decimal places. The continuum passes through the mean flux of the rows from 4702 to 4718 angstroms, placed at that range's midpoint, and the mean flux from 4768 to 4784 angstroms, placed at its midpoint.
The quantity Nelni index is 0.14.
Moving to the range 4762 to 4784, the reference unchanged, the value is -0.48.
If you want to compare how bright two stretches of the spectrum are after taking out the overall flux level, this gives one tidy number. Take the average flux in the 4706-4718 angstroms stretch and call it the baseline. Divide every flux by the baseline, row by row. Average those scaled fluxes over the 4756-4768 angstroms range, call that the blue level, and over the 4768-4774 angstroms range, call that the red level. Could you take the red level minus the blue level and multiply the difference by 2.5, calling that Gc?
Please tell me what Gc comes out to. -0.3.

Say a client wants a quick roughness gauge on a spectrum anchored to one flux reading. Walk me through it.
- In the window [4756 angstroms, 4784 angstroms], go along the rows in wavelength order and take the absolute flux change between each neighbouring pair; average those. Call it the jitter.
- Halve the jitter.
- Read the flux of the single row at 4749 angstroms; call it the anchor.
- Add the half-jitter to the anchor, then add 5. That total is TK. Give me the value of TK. 10.8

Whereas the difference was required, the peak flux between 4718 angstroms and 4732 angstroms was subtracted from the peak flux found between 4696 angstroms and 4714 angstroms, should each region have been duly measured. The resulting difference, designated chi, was -0.03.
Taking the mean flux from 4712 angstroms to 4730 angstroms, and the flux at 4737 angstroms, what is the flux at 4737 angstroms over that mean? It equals 1.02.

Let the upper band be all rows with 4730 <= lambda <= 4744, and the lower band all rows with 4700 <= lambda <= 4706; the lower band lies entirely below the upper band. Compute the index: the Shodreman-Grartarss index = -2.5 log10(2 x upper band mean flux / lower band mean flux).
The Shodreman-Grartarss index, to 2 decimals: -0.74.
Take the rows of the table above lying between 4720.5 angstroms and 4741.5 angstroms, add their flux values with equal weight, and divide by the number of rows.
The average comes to 4.7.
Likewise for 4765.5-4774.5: 3.0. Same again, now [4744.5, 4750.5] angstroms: 5.0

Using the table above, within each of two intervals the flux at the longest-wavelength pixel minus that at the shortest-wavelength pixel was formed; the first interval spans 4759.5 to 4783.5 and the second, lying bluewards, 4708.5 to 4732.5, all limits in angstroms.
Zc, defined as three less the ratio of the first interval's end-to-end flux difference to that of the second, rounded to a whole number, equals 3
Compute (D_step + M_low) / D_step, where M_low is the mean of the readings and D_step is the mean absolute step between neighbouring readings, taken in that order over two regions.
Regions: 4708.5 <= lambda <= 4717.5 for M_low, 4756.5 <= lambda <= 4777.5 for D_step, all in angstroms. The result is 9.0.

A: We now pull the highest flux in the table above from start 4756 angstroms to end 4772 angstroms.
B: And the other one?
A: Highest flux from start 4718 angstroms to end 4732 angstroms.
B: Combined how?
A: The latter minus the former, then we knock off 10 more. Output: -10.1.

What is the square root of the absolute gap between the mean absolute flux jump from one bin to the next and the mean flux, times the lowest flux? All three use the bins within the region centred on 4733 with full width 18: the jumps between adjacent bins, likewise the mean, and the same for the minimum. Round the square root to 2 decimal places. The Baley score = 4.34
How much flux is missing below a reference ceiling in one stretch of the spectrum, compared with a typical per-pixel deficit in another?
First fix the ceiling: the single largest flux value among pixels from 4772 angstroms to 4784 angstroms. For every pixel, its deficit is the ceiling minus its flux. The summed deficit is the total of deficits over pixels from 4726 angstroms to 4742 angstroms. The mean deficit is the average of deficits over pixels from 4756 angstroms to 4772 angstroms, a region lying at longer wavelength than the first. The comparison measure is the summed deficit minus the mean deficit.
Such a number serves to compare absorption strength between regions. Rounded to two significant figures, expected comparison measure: -3.1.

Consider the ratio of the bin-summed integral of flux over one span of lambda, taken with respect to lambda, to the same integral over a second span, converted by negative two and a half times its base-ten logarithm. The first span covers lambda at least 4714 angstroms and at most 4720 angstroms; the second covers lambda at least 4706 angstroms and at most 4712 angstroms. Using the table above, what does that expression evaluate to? -0.05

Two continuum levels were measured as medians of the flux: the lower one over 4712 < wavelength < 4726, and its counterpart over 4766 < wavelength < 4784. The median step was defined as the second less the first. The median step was -1.2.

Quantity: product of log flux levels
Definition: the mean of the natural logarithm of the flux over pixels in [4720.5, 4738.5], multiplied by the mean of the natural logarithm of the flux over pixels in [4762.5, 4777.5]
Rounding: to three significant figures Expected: 1.70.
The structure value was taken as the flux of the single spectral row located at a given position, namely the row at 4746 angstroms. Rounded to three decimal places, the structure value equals 4.570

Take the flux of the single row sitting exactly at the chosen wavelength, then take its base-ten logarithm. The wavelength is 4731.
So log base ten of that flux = 0.634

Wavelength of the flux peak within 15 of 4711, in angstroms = 4716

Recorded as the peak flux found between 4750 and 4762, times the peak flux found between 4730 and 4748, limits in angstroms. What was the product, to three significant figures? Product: 25.3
